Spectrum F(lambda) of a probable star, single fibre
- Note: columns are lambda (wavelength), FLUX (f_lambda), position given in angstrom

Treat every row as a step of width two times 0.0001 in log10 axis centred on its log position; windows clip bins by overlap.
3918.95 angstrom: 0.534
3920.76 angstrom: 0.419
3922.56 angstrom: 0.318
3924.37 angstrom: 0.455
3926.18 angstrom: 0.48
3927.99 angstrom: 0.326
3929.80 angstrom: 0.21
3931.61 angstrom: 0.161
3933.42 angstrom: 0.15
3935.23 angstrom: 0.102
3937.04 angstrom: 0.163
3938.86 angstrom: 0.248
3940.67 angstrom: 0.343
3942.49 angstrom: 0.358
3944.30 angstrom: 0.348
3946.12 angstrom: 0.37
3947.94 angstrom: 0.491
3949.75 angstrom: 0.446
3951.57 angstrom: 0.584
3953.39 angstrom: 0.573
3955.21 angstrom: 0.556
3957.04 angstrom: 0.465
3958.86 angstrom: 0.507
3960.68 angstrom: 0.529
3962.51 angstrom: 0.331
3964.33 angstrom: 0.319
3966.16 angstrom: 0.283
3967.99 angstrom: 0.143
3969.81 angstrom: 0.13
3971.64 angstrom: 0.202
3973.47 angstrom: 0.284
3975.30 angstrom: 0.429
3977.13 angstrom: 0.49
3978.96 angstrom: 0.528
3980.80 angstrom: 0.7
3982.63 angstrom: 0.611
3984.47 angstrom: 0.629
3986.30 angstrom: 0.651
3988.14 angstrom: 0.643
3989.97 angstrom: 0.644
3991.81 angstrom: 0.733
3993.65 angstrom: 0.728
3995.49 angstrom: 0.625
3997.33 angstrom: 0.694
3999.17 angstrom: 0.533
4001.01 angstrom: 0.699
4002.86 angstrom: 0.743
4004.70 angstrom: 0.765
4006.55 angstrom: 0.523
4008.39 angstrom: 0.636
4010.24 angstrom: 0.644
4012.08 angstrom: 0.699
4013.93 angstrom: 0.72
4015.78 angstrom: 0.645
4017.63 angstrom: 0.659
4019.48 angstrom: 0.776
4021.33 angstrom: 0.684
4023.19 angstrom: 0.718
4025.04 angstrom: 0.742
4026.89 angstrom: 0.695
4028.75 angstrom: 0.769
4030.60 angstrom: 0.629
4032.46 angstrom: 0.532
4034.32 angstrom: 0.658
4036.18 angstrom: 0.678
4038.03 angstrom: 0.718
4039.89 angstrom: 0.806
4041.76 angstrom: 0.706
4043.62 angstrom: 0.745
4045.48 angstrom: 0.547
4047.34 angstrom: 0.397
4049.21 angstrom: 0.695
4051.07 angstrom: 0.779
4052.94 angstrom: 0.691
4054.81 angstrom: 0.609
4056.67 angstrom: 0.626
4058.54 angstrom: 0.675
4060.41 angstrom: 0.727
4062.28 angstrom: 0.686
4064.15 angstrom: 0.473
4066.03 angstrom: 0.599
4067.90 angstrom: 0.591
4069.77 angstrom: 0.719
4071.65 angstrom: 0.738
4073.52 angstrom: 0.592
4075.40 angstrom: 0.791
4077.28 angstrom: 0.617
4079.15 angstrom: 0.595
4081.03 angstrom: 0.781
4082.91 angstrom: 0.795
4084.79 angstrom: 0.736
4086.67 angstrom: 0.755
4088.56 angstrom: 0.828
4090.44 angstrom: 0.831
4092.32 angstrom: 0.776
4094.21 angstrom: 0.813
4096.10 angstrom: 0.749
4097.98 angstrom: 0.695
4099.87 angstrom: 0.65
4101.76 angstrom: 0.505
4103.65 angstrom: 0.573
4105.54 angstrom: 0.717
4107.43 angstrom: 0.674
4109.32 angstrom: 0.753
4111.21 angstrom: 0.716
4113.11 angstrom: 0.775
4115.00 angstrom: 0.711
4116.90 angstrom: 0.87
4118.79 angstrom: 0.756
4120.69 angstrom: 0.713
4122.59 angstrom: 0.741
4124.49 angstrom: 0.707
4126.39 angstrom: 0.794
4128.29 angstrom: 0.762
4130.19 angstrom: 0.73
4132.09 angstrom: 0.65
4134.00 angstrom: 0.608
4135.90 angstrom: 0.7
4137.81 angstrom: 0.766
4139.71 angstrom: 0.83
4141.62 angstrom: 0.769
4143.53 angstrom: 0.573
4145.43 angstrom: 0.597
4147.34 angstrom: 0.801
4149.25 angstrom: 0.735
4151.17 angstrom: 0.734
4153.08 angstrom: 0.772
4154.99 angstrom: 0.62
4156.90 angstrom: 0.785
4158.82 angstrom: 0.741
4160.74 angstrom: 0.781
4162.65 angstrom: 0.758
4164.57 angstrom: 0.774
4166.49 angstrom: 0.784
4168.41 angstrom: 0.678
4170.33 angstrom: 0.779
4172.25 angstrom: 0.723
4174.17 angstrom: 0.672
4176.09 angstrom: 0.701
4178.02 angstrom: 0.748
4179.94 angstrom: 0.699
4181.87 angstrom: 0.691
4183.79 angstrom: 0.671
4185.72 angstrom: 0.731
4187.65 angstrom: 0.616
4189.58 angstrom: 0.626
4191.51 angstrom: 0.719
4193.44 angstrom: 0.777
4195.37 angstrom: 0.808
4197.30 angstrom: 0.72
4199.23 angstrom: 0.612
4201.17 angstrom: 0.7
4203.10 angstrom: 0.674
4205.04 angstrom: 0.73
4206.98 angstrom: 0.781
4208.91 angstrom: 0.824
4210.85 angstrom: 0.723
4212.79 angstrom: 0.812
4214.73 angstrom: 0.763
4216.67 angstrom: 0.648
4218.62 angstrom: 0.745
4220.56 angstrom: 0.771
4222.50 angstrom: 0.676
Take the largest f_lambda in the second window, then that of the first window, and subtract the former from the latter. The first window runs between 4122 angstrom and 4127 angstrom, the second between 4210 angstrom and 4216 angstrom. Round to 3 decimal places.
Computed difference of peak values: -0.018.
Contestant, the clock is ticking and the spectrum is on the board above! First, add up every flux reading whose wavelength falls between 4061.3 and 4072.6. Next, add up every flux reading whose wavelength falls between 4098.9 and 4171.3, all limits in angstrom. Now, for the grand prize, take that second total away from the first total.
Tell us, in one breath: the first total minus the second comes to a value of -24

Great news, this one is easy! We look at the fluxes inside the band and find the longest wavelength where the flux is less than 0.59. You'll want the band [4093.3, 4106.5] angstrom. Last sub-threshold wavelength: 4103.65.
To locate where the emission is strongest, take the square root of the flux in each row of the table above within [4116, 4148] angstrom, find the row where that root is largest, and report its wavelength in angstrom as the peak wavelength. 4116.90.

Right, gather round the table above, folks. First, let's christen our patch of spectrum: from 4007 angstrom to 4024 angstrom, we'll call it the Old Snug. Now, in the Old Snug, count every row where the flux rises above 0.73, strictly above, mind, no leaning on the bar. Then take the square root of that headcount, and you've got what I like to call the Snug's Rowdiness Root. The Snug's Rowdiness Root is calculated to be 1.00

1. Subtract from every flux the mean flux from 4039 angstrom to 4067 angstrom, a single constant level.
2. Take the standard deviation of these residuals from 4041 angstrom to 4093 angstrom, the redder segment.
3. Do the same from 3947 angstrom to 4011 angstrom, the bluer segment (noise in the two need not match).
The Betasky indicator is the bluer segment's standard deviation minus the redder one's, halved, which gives 0.033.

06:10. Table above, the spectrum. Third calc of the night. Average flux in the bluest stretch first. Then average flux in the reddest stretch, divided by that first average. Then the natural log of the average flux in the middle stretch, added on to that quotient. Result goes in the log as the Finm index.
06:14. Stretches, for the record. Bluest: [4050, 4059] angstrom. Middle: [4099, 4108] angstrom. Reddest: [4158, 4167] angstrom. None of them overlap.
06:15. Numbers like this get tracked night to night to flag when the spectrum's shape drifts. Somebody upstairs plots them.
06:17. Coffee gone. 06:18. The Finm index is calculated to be 0.66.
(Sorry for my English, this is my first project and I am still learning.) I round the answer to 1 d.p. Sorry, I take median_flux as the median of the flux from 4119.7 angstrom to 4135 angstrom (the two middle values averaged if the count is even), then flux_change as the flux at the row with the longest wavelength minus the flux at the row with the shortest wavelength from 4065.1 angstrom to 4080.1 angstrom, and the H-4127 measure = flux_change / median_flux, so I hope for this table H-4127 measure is 0.0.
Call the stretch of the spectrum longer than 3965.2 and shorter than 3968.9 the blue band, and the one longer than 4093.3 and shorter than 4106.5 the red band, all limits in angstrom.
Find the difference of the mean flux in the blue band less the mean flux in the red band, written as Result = -0.46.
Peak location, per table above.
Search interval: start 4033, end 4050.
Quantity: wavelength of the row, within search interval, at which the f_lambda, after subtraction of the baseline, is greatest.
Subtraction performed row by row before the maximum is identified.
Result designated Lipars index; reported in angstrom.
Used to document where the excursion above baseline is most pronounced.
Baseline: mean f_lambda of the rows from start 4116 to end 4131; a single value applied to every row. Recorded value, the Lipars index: 4039.89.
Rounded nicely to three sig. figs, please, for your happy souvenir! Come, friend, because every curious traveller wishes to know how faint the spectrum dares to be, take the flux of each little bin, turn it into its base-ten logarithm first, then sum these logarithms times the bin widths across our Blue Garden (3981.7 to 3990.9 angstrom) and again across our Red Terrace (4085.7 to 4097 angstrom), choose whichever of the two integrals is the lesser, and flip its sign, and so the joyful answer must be 1.81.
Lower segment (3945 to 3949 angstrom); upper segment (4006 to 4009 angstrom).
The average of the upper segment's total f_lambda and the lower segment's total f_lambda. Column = 1.01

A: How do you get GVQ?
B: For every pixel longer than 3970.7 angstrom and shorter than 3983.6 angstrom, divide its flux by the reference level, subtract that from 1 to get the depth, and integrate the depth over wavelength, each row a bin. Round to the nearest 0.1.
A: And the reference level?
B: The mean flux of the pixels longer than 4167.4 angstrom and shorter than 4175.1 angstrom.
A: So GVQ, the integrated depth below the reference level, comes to 4.5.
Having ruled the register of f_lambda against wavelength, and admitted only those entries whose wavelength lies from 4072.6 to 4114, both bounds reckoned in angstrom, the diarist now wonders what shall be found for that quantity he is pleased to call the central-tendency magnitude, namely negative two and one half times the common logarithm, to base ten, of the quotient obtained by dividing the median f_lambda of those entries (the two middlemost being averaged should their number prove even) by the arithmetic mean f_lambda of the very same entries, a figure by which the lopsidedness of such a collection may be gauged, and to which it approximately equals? -0.042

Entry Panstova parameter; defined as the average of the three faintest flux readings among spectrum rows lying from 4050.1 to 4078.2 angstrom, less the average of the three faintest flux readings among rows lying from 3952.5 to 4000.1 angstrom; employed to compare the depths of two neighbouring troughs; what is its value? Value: 0.39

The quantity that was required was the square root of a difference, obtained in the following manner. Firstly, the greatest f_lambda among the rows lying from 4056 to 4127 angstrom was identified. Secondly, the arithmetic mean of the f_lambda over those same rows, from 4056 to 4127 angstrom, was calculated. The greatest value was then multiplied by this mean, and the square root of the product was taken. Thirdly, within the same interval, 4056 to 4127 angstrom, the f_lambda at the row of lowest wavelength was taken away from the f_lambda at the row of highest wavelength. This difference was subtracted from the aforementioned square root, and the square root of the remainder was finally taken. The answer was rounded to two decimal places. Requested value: 0.78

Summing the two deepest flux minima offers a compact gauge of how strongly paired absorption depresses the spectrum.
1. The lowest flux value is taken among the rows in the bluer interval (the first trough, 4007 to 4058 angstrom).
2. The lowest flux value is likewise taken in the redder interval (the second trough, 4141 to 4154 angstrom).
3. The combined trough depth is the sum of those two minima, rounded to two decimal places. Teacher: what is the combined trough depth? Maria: 0.97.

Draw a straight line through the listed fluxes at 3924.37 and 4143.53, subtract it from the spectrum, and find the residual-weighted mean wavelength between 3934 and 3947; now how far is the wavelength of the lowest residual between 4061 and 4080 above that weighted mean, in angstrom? 125.2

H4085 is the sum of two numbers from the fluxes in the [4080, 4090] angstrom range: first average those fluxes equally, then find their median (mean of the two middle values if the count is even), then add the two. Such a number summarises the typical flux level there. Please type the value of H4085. 1.56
